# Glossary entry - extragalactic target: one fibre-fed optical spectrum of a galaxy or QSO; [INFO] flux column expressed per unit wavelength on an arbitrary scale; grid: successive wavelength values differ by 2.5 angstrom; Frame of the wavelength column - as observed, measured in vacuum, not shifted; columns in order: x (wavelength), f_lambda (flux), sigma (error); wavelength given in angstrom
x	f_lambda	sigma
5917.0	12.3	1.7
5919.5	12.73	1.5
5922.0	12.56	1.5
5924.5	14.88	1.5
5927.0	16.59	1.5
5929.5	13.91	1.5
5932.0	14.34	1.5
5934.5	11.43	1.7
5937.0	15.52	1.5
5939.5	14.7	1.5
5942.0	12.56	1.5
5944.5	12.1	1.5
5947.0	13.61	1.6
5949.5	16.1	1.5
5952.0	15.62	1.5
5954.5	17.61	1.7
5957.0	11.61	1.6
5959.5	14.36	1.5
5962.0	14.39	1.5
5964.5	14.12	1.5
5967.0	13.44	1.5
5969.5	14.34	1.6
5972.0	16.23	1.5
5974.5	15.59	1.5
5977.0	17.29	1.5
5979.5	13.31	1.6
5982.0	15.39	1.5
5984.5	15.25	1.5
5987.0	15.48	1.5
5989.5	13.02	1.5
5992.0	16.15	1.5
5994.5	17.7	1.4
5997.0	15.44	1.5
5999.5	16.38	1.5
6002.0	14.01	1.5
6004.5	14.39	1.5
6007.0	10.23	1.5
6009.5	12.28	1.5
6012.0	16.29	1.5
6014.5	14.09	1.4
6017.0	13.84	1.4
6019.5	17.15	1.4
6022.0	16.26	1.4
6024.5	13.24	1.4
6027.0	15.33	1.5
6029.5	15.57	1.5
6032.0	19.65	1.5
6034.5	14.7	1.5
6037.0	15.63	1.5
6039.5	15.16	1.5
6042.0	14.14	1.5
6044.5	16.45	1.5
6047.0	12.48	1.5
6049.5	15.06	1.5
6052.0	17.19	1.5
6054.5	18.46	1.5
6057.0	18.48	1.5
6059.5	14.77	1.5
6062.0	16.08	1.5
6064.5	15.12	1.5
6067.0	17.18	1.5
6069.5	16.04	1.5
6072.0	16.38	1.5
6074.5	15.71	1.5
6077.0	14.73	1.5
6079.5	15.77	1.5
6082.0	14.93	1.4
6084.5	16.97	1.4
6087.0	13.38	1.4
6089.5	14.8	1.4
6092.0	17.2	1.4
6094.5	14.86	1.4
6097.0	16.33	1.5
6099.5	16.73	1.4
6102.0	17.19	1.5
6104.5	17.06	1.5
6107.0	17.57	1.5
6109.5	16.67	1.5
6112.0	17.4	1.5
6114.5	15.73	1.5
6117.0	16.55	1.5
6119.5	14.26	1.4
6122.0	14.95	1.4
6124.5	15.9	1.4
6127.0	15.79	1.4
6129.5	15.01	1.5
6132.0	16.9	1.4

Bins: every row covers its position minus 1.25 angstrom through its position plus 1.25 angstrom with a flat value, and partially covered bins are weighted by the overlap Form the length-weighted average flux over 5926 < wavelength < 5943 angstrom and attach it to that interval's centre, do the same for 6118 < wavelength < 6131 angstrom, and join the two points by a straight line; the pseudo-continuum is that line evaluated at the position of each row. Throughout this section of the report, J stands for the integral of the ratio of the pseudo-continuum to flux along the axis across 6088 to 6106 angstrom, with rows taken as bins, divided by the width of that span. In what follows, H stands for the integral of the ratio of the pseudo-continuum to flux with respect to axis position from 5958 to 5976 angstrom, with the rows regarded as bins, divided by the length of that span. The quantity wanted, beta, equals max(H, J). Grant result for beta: 0.98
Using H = 0.98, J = 0.93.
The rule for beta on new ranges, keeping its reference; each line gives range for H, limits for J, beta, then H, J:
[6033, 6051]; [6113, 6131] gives 1.00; 1.00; 0.98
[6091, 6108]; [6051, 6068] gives 0.91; 0.91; 0.89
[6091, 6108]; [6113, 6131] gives 0.98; 0.91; 0.98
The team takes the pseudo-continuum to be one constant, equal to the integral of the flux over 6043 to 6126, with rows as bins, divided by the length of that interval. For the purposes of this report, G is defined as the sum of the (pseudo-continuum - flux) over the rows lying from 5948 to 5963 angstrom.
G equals 6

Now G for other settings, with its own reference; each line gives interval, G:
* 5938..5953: 11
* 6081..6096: 4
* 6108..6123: 0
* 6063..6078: 1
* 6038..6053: 6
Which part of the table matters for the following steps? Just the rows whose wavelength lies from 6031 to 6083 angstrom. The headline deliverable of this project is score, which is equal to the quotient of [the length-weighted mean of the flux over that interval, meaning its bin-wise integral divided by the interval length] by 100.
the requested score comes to 0.159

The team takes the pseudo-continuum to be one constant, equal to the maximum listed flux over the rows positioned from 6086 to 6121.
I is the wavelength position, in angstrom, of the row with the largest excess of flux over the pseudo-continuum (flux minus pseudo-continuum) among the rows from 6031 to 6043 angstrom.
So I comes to 6032.0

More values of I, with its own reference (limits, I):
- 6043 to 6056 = 6054.5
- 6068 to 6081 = 6072.0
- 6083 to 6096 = 6092.0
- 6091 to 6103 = 6092.0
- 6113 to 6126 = 6117.0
